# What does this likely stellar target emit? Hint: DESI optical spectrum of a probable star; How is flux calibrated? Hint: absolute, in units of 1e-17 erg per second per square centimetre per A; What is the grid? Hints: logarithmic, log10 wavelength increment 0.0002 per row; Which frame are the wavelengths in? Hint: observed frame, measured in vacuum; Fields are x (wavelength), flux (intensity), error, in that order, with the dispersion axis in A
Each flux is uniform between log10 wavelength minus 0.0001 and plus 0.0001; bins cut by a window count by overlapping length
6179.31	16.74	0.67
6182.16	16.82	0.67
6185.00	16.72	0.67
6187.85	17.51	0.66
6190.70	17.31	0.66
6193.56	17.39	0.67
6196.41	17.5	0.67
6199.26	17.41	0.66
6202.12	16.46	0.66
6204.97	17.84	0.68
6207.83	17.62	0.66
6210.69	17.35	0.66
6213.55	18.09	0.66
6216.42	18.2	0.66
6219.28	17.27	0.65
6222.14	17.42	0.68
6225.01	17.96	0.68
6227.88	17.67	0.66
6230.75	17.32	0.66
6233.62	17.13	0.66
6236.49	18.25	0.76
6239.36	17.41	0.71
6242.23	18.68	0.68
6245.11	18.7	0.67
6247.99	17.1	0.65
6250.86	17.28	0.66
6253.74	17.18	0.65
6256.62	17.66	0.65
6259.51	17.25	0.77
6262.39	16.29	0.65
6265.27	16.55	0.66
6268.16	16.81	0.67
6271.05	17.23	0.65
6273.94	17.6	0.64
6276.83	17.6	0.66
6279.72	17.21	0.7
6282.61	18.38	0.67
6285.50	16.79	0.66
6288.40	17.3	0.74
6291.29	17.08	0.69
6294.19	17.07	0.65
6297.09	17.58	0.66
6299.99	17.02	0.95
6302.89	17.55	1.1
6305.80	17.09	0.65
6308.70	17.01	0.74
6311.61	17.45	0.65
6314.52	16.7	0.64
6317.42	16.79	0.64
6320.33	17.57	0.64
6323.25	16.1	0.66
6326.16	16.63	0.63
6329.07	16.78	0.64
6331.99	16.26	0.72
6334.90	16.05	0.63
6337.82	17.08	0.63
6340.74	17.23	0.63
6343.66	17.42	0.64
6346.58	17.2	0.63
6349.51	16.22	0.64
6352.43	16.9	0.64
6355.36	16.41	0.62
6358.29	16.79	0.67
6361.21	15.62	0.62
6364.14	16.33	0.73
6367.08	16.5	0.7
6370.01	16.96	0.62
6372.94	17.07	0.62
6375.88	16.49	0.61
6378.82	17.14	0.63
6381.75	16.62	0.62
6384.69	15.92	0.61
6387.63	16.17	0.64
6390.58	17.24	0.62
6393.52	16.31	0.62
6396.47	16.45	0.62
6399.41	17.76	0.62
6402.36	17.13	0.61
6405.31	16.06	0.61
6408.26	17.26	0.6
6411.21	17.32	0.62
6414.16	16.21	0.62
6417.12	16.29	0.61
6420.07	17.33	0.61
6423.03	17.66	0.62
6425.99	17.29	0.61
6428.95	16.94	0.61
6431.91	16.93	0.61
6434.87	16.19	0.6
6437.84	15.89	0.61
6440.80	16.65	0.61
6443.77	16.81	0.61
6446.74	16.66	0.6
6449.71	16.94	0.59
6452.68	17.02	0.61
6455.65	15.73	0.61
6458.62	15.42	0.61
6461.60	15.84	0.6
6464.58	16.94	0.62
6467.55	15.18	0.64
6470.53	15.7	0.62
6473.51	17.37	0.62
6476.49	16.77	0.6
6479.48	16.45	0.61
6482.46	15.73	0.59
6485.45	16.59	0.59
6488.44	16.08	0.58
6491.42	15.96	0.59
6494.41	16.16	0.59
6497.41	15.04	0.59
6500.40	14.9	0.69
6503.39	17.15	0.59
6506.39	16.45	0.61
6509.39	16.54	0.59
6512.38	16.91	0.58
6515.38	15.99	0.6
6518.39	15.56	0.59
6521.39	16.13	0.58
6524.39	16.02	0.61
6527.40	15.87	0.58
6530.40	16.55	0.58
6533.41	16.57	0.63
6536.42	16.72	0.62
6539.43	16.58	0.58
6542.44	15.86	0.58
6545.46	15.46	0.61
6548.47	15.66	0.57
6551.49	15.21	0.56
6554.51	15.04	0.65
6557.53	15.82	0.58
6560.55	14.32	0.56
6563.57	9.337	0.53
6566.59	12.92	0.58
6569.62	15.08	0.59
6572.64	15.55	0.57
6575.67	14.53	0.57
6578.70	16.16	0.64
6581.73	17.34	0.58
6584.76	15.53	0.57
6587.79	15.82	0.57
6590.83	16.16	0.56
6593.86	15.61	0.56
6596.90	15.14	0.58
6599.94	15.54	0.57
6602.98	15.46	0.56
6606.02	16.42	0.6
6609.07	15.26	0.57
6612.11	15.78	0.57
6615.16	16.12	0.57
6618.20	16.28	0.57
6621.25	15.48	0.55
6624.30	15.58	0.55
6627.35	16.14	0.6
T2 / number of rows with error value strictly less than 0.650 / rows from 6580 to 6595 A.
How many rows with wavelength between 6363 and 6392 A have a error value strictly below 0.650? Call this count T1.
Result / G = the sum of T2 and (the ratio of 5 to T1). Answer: 5.6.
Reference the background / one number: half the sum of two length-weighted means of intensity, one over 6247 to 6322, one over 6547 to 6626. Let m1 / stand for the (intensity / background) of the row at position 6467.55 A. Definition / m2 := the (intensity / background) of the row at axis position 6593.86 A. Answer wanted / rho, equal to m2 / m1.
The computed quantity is 1.03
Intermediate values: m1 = 0.93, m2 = 0.96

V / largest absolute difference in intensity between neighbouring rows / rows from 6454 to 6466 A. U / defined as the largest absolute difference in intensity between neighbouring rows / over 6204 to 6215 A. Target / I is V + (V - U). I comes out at 1.5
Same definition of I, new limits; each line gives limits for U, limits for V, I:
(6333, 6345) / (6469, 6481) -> 2.3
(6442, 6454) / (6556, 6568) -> 9.7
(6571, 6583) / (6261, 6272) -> -0.8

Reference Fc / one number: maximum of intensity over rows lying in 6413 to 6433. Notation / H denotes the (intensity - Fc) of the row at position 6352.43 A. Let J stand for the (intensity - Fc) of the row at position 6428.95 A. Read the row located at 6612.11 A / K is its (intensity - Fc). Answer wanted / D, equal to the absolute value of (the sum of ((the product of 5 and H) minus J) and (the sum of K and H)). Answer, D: 6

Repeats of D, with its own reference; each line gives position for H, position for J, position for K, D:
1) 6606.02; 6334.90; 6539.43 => 7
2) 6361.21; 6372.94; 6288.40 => 12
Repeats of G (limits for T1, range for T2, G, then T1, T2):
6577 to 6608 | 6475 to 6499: 8.5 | 10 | 8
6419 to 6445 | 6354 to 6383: 7.6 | 9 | 7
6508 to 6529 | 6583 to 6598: 5.7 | 7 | 5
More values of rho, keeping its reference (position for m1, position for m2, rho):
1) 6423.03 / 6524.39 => 0.91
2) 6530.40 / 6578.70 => 0.98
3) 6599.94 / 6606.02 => 1.06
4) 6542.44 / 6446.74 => 1.05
